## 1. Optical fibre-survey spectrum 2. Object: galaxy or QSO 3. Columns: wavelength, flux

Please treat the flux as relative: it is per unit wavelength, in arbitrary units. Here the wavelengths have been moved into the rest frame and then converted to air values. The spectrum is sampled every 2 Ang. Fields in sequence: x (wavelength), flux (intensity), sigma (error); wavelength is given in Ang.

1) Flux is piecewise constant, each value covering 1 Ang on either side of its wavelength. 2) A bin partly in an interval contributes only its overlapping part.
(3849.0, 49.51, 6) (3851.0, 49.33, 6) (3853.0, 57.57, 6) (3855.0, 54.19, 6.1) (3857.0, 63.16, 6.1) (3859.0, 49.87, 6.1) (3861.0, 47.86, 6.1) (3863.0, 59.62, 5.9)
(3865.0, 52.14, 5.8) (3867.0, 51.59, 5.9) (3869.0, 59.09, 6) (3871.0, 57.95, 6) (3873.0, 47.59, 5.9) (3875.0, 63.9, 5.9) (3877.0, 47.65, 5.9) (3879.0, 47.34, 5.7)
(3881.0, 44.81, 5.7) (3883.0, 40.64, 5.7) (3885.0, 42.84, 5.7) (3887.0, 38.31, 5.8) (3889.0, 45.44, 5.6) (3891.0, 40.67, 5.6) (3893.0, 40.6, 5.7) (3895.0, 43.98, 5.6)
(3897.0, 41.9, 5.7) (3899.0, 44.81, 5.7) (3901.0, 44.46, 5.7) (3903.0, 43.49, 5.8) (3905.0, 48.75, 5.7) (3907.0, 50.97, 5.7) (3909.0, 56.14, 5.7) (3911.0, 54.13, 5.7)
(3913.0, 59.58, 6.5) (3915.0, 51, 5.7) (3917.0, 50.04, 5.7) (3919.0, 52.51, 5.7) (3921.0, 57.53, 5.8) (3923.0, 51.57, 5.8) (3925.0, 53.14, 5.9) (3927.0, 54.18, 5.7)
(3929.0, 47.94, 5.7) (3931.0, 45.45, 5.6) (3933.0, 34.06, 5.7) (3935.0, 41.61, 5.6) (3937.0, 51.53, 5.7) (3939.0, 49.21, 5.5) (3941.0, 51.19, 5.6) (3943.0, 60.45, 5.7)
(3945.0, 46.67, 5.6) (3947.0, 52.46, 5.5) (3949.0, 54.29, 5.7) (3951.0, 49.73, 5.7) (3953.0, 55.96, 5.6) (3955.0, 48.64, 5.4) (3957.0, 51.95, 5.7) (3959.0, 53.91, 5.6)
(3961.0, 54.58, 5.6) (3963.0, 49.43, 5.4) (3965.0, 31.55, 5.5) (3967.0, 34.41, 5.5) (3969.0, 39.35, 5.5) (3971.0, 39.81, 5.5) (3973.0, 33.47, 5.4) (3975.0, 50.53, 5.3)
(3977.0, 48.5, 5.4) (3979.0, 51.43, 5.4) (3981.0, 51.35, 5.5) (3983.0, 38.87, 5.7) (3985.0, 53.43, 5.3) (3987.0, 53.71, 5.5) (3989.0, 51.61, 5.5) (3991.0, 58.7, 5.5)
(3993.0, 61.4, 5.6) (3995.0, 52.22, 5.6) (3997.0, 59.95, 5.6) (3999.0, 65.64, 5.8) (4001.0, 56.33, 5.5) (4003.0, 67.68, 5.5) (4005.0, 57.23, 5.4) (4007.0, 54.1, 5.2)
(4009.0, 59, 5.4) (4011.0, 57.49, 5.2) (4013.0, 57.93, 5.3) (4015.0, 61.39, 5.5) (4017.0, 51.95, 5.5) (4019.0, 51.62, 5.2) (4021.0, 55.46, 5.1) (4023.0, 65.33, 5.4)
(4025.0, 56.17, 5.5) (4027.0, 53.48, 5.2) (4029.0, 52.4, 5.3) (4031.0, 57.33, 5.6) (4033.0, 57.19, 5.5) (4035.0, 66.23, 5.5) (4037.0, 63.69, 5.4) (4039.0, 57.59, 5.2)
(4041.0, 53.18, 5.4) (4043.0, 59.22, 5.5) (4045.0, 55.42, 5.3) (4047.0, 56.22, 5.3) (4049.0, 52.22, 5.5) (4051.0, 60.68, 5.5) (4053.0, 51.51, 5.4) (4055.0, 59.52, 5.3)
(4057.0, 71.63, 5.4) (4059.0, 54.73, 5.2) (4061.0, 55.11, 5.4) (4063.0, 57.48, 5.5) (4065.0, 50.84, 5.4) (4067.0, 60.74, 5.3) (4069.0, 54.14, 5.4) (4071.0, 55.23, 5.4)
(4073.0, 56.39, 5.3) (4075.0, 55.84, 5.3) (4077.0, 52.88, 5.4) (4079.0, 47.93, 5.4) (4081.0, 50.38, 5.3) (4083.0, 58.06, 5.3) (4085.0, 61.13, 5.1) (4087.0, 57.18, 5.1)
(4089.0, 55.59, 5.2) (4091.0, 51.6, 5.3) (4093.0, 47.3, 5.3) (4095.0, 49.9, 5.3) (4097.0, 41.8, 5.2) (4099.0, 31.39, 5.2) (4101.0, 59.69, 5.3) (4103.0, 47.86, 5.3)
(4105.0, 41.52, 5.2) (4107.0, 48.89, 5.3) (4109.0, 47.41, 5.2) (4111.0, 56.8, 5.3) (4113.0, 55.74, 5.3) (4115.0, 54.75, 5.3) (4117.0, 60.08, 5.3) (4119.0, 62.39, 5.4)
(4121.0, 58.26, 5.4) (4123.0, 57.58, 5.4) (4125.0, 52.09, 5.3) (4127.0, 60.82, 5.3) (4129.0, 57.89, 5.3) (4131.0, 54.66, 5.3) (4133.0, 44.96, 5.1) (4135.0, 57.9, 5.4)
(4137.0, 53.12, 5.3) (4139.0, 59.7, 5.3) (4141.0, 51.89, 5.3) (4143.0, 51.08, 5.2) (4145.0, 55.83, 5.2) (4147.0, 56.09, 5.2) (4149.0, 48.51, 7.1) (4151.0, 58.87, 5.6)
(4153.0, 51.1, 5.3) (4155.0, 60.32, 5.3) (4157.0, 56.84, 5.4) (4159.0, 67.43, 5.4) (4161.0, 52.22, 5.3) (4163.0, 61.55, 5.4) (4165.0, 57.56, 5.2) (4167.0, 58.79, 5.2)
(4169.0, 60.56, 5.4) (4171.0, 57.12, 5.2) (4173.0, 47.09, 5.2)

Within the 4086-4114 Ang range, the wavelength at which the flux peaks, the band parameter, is 4101.0 Ang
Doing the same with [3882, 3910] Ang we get 3909.0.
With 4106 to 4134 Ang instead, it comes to 4119.0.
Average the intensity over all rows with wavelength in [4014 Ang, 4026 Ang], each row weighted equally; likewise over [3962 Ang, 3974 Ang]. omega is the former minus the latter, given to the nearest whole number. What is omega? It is 19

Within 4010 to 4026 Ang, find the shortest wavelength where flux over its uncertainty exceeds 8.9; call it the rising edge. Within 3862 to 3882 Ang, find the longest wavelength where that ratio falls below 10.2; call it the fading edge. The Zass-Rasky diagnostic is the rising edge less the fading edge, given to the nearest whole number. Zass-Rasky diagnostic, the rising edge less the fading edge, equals 130 Ang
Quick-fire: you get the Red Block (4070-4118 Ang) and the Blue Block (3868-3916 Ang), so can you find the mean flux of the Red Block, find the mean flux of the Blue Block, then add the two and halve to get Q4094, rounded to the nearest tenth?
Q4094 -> 50.0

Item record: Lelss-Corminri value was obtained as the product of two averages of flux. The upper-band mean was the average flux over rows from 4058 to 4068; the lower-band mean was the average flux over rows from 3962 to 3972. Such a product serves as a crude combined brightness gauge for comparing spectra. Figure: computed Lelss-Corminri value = 2170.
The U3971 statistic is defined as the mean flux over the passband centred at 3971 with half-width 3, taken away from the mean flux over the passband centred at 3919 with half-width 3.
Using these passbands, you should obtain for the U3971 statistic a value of 16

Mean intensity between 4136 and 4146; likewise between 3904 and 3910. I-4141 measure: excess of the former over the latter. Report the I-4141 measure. 2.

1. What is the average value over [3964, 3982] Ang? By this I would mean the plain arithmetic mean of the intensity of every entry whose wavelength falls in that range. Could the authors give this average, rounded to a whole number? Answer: 42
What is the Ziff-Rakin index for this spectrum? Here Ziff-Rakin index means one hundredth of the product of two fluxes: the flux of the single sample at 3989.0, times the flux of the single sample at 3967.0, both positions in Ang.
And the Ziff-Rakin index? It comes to 18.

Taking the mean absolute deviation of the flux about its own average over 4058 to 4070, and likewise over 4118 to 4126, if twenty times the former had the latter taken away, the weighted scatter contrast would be 45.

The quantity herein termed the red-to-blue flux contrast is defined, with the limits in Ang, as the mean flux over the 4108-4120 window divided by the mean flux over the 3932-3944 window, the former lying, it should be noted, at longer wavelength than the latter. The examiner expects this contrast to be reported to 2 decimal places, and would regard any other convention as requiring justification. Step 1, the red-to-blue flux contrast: 1.17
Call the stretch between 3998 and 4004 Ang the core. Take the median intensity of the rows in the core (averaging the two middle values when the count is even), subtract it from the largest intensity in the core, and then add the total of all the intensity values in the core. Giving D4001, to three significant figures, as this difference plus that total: 192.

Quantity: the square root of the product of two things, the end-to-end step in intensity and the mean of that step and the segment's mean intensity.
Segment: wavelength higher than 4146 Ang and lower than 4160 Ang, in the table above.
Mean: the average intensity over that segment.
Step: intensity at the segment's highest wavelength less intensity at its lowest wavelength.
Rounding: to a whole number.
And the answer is 20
